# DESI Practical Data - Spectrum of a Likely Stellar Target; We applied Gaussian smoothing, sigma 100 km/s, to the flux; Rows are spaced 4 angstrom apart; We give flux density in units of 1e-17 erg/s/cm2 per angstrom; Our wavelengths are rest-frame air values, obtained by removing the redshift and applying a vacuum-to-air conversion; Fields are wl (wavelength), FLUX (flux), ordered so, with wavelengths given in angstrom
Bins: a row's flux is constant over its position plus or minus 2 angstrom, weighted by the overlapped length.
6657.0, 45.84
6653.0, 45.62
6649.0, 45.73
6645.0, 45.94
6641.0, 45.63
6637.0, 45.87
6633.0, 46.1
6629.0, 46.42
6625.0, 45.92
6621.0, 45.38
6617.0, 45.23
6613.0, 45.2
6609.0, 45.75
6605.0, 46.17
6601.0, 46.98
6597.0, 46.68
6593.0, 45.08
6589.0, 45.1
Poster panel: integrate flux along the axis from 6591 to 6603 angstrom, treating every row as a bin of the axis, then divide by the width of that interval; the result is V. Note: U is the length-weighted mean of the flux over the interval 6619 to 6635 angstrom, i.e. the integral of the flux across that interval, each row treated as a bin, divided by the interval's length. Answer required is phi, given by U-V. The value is -0.3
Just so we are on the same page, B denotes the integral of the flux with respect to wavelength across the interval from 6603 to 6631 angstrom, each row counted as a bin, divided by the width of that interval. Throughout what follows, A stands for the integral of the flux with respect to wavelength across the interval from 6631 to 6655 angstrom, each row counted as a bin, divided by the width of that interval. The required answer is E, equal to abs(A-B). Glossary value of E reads 0.09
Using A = 45.8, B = 45.7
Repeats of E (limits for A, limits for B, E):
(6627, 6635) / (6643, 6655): 0.50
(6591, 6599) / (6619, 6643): 0.01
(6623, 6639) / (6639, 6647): 0.29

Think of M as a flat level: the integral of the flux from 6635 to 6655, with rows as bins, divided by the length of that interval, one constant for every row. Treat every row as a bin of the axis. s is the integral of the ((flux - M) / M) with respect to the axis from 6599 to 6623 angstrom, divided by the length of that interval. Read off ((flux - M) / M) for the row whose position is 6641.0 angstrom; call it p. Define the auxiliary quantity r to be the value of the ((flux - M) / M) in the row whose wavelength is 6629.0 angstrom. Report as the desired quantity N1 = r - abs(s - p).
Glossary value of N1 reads 0.011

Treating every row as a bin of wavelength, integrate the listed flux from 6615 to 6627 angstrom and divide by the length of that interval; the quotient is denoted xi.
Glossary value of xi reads 45.5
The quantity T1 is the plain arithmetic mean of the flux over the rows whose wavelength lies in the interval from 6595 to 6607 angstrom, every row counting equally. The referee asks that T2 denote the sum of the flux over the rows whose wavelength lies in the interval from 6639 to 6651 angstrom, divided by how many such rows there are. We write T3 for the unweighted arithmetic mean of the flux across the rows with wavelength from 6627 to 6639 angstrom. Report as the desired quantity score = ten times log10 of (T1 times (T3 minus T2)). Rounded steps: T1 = 46.6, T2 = 45.8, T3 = 46.1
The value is 12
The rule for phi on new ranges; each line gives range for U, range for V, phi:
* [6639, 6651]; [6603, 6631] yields 0.0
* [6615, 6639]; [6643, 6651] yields 0.0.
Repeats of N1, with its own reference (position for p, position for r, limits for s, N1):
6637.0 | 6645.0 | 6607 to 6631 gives -0.001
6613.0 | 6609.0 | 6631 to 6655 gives -0.014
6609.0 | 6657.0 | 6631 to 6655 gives 0.000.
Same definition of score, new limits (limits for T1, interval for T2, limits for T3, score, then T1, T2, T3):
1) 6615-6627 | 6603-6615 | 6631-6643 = 9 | 45.5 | 45.7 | 45.9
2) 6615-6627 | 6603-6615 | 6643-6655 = 4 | 45.5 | 45.7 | 45.8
